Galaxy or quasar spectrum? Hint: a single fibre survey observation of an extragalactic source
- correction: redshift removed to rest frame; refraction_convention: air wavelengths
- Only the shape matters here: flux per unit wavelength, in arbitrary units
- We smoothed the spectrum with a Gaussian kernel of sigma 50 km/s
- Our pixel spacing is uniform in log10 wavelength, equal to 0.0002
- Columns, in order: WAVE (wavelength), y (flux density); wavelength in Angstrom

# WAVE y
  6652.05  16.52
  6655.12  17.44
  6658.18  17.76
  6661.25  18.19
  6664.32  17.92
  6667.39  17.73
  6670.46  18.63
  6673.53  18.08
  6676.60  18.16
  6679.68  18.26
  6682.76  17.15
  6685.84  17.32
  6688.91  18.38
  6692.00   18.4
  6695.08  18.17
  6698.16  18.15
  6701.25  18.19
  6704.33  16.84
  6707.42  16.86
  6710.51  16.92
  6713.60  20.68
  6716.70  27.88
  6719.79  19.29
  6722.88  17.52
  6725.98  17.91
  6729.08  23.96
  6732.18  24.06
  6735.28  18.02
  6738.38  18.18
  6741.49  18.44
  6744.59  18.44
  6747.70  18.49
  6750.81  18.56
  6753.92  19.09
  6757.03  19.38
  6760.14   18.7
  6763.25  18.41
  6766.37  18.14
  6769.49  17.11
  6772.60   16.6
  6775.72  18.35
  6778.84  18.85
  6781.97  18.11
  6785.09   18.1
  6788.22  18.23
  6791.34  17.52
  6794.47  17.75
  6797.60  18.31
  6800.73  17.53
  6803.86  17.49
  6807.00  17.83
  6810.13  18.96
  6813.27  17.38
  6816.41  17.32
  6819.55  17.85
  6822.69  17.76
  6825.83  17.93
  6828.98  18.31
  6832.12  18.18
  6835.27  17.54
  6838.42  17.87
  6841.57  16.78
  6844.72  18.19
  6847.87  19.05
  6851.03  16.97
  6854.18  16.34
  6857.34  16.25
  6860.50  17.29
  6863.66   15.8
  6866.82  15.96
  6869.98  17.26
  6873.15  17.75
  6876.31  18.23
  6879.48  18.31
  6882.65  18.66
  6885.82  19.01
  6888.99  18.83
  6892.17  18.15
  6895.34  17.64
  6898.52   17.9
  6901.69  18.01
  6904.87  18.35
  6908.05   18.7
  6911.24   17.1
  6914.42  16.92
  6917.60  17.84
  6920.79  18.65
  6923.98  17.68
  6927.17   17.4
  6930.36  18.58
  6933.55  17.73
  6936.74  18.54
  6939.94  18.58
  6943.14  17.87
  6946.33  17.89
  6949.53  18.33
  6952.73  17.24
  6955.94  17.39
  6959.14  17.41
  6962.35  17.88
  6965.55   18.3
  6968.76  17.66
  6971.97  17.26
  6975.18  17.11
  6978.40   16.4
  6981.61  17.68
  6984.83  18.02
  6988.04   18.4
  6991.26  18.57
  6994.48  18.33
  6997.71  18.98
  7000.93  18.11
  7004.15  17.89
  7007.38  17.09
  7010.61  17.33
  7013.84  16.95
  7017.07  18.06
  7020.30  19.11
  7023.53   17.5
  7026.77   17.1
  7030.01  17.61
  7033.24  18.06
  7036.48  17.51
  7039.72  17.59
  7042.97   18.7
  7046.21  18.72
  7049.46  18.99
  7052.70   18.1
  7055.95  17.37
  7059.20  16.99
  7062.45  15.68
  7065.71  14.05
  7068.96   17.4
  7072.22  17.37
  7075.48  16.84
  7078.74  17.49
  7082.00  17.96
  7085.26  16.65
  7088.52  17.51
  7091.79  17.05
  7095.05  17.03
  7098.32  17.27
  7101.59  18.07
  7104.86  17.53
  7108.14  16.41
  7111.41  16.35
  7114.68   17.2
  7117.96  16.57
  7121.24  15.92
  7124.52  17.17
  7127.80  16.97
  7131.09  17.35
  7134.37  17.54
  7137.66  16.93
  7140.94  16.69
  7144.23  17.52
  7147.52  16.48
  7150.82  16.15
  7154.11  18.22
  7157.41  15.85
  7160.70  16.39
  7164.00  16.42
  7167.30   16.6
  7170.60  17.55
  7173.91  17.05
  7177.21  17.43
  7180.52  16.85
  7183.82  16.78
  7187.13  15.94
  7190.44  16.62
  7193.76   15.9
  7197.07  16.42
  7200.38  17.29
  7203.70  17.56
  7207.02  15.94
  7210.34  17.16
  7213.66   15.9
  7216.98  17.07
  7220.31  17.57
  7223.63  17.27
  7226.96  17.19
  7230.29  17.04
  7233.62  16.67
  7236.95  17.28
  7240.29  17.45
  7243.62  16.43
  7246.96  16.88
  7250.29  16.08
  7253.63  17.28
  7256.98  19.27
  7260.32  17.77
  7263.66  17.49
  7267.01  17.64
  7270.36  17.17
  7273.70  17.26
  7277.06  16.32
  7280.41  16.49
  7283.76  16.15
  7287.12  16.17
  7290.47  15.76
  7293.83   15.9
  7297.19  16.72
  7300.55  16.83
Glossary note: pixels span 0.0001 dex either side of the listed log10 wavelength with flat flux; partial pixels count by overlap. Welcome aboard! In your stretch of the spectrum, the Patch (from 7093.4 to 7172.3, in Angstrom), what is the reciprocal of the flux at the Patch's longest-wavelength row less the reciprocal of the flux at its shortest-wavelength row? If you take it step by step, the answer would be -0.0017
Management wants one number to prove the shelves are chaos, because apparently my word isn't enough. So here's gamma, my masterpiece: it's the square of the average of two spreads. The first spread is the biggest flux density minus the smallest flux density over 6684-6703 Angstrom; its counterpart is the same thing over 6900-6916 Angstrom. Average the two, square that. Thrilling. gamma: 2.0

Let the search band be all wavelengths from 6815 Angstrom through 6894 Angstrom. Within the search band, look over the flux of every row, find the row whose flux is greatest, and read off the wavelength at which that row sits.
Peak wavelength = 6847.87 Angstrom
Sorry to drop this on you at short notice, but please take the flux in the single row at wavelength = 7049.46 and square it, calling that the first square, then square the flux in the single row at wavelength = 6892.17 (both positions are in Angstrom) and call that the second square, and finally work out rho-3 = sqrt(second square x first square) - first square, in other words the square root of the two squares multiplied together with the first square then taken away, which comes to -16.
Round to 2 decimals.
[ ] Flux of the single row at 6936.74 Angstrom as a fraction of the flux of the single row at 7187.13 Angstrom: 1.16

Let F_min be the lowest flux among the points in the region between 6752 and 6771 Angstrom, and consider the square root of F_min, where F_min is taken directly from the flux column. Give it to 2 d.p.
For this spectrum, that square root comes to 4.14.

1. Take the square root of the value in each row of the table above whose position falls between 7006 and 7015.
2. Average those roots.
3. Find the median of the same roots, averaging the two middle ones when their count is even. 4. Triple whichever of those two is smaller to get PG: 12.4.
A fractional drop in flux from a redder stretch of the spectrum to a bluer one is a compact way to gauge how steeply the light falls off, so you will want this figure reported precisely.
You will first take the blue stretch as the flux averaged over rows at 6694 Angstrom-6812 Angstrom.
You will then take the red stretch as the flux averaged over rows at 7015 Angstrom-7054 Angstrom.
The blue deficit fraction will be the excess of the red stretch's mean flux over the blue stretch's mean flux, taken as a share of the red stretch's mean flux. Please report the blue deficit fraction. -0.03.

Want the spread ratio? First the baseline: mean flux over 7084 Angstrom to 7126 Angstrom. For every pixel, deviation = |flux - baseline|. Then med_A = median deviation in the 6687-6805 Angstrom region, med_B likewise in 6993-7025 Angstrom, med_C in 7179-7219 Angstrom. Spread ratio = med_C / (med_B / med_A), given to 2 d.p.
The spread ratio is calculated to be 0.57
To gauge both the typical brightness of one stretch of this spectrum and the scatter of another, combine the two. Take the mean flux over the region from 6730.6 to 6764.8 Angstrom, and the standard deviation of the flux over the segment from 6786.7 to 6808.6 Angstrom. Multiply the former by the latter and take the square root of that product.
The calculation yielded 2.5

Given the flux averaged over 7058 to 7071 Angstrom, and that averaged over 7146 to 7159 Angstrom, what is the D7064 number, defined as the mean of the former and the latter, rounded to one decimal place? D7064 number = 16.4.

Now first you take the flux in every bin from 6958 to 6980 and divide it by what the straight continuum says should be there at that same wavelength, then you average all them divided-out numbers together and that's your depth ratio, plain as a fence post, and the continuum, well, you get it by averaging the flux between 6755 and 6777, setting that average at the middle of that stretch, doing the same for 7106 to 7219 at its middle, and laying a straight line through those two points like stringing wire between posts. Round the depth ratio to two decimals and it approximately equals 1.00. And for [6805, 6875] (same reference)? 0.98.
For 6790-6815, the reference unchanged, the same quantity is 0.99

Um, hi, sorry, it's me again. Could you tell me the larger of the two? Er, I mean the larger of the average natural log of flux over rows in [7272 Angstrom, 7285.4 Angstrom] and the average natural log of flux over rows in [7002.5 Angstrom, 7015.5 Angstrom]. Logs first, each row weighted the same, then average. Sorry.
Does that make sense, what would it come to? 2.85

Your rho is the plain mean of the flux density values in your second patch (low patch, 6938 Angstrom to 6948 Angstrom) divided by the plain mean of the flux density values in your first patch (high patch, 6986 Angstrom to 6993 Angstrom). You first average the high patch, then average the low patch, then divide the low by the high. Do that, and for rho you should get 0.98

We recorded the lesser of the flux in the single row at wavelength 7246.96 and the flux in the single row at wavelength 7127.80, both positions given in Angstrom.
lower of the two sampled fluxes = 16.9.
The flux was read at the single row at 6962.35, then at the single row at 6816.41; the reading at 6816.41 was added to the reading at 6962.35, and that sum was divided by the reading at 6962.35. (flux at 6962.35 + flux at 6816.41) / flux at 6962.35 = 1.97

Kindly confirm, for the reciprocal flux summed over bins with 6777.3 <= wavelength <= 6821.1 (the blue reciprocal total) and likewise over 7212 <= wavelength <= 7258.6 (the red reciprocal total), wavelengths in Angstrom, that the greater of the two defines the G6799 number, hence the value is 0.820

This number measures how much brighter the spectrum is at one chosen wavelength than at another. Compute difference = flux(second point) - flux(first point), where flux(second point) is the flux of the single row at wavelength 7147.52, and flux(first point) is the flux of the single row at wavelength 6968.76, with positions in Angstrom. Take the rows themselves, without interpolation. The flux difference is -1.2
